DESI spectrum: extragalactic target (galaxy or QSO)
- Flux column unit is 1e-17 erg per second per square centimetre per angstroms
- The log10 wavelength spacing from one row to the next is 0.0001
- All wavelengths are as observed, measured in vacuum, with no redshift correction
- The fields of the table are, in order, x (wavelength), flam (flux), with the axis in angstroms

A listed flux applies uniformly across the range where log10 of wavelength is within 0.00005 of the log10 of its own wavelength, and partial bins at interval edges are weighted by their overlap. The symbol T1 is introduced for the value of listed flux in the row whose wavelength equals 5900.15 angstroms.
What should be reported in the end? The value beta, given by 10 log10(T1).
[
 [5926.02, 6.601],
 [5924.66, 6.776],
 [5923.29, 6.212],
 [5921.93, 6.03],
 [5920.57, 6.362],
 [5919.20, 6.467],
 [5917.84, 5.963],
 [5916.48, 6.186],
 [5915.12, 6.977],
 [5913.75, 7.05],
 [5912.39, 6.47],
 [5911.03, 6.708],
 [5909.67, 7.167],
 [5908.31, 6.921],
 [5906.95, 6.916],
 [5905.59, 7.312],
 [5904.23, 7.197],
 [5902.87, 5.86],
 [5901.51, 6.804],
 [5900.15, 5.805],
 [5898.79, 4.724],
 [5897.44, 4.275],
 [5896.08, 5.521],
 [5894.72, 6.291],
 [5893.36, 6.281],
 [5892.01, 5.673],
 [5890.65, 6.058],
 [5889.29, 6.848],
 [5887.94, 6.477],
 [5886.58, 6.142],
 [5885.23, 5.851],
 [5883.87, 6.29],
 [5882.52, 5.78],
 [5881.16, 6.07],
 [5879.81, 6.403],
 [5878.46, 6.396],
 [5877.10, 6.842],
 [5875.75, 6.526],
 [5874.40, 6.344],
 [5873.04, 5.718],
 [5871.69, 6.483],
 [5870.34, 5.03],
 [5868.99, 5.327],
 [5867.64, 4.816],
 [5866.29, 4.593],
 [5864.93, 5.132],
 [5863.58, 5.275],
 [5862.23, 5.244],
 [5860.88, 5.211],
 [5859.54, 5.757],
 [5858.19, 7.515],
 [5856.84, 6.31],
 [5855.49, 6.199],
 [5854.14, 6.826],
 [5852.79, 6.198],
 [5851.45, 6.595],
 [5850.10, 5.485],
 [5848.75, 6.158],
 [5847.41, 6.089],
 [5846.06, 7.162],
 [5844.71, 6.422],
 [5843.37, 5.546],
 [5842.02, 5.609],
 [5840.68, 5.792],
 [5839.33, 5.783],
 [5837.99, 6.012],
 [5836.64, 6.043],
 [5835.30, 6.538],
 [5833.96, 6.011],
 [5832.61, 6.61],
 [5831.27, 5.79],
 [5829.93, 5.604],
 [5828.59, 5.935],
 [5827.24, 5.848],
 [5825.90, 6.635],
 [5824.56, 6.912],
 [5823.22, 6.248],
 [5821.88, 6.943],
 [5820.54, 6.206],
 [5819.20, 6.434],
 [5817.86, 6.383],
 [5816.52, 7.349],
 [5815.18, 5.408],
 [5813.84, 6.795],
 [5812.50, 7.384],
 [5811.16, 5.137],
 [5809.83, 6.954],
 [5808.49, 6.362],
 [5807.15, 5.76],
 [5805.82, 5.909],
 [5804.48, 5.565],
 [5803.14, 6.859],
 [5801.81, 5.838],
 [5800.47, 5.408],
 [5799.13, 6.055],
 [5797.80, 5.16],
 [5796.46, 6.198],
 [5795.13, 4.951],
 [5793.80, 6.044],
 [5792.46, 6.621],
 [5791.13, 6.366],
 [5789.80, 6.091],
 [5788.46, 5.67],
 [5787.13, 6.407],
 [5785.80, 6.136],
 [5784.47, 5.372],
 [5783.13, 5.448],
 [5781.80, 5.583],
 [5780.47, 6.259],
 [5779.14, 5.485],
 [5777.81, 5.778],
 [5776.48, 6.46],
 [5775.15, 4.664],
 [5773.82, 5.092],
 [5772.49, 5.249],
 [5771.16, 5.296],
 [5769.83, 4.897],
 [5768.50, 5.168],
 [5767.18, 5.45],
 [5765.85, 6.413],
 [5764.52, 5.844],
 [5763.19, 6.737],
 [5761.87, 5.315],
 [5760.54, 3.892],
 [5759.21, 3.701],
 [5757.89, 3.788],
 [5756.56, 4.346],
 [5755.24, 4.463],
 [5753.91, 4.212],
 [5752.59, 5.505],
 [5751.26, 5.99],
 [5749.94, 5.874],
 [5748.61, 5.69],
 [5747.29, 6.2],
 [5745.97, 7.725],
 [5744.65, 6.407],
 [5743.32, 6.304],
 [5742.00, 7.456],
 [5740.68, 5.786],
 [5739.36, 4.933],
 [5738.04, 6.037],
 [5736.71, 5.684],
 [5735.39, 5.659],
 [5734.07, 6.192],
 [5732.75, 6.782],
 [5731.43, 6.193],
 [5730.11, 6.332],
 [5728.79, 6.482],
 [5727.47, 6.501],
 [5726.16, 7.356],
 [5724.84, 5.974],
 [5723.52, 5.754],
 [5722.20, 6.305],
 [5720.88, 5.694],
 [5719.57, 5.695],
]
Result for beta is 7.64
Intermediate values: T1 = 5.805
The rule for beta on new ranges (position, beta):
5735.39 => 7.53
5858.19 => 8.76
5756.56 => 6.38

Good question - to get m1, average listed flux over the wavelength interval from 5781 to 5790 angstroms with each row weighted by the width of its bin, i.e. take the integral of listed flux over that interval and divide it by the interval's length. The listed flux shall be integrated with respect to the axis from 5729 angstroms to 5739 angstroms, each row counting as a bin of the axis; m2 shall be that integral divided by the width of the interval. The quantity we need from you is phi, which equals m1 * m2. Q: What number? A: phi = 35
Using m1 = 5.8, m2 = 6.1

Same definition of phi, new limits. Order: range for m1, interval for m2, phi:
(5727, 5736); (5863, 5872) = 33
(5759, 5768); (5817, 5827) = 35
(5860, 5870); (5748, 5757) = 26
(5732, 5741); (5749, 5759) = 28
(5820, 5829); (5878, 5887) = 39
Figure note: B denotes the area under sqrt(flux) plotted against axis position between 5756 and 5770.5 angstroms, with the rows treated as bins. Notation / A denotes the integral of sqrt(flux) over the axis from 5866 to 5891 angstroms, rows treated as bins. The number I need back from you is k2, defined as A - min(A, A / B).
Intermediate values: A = 61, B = 32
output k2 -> 59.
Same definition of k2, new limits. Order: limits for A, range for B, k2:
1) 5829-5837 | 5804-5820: 19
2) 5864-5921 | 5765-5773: 133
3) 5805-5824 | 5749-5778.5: 47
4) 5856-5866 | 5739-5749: 23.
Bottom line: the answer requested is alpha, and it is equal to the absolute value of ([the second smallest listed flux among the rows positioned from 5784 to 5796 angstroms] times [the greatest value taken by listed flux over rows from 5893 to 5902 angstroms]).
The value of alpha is 36.6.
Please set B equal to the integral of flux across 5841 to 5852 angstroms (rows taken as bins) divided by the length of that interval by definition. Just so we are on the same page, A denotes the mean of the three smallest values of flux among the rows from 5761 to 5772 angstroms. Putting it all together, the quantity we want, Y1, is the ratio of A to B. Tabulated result 0.84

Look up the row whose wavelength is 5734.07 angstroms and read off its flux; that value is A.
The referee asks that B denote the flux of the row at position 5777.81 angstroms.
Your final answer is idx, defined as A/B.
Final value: 1.07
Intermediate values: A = 6.192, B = 5.778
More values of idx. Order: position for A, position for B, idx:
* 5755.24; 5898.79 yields 0.94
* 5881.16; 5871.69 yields 0.94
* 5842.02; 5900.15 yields 0.97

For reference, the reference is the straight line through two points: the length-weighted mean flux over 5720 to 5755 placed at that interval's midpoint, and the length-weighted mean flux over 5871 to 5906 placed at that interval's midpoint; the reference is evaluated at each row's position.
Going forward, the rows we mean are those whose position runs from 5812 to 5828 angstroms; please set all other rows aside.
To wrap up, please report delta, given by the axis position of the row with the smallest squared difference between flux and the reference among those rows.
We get 5820.54 angstroms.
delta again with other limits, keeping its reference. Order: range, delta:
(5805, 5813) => 5805.82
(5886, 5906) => 5886.58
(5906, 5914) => 5912.39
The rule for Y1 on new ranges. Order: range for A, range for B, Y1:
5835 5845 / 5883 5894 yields 0.91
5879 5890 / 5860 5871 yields 1.16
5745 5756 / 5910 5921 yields 0.72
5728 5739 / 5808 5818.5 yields 0.89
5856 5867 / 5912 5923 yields 0.77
